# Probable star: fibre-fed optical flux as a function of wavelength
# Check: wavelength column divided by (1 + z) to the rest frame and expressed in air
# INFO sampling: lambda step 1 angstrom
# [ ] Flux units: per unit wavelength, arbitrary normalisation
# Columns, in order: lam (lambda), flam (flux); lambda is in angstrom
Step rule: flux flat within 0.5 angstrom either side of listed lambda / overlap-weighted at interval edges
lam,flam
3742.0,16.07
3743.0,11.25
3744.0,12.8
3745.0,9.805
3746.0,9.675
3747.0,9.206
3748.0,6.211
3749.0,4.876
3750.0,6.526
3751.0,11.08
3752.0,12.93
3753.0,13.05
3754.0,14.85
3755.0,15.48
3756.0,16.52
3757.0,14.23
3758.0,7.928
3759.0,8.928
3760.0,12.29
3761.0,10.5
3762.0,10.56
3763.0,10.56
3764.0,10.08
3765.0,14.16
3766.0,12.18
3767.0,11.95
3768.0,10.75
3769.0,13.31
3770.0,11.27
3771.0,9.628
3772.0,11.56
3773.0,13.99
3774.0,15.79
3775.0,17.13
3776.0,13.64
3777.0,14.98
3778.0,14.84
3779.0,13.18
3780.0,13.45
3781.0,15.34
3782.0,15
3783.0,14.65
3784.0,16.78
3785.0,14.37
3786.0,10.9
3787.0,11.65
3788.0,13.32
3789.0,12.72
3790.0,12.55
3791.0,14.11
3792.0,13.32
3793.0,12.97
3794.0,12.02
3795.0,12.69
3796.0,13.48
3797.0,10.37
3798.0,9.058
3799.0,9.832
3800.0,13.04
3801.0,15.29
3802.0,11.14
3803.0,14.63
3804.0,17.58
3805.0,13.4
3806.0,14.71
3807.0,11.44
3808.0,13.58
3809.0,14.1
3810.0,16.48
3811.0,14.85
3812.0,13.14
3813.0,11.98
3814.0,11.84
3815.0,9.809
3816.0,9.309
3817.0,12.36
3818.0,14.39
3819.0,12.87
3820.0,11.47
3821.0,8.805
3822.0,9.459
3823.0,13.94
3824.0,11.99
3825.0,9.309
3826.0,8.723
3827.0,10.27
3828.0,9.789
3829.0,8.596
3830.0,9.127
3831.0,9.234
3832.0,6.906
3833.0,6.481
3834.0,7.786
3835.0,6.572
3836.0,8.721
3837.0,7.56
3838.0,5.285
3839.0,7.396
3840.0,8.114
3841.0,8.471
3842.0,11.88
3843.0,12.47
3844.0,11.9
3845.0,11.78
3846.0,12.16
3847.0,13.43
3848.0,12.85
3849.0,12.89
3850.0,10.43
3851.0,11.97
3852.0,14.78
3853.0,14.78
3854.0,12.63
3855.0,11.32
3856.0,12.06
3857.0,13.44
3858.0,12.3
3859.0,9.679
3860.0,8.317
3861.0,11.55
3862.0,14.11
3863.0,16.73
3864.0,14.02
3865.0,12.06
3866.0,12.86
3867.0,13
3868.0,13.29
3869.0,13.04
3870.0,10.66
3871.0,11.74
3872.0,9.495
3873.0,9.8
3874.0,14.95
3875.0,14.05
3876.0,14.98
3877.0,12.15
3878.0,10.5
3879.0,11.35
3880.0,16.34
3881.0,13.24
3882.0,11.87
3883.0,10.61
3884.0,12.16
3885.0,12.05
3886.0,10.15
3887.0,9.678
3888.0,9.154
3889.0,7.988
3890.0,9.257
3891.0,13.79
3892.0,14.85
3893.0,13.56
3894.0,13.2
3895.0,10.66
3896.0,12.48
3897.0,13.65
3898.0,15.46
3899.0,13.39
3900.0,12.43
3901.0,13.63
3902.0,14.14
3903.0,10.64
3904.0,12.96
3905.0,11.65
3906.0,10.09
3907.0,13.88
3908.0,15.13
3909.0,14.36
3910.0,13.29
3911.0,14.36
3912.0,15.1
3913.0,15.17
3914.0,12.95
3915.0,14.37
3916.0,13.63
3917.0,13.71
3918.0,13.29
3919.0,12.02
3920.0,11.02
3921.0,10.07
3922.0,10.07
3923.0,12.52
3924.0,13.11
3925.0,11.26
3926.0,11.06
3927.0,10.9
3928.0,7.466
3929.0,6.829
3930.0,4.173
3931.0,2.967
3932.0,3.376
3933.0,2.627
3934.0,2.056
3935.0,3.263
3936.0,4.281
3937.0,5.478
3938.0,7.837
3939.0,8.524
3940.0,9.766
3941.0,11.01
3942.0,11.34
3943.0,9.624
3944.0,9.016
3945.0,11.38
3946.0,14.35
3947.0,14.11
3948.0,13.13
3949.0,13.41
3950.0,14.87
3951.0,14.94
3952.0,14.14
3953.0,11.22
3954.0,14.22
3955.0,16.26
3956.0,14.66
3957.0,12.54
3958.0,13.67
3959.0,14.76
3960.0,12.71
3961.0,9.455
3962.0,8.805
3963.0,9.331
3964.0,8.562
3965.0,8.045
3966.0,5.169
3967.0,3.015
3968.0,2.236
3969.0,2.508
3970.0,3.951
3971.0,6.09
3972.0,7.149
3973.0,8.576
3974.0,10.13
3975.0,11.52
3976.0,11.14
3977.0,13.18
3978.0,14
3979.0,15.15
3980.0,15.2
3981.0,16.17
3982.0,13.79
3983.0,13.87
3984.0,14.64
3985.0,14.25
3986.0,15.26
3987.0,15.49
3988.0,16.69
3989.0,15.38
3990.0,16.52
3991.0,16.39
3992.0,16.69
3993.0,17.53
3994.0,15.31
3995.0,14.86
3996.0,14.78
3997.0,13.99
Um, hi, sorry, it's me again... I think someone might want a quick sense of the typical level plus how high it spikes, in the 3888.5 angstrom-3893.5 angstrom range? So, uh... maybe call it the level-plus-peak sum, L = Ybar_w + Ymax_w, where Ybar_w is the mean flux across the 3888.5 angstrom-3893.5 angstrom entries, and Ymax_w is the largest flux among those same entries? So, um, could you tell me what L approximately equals 26.7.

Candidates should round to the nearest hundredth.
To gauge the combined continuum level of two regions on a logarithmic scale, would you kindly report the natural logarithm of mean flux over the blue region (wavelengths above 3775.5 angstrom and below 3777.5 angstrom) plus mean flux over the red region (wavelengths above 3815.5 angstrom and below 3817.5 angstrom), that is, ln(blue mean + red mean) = 3.22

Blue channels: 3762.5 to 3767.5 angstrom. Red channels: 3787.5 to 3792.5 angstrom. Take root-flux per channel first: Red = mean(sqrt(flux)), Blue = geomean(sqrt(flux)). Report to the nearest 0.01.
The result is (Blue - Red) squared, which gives 0.05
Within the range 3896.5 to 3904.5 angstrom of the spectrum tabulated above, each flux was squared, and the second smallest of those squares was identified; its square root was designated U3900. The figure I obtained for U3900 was 12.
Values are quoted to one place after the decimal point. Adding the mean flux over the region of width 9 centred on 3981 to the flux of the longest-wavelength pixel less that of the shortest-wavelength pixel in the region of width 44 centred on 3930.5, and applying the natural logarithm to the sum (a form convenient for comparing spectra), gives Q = 2.7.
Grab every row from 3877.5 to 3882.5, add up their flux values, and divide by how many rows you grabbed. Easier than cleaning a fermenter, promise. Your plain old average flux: 12.7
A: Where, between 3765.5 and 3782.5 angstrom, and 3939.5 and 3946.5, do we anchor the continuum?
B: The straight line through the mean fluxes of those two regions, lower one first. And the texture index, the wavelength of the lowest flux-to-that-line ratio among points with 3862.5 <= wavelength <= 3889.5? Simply 3889.0 angstrom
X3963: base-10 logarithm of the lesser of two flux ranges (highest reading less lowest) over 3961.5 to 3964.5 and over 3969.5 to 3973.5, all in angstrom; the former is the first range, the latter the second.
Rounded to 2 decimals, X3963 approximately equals -0.11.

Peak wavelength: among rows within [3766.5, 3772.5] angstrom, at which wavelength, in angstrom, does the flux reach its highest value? 3769.0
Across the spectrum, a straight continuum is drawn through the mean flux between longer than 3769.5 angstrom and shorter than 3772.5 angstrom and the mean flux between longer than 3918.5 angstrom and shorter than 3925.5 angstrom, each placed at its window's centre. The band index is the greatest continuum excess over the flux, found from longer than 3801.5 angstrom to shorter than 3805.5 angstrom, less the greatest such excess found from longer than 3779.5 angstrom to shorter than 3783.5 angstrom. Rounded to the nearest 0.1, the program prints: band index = 2.4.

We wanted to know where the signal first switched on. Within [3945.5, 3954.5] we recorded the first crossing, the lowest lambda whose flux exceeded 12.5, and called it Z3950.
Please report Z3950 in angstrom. 3946.0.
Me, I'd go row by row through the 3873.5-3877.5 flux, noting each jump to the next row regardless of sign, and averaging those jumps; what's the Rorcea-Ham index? 1.6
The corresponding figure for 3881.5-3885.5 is 1.0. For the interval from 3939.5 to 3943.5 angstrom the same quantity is 1.1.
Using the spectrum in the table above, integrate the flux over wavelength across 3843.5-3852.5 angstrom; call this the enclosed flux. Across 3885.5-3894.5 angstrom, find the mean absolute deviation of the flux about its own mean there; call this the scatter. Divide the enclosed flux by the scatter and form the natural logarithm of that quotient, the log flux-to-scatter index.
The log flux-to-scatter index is 3.90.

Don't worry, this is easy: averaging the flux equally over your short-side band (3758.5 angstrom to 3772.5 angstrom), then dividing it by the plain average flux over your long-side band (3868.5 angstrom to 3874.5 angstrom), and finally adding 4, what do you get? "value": 5.0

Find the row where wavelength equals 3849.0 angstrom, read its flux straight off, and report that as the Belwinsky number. 12.89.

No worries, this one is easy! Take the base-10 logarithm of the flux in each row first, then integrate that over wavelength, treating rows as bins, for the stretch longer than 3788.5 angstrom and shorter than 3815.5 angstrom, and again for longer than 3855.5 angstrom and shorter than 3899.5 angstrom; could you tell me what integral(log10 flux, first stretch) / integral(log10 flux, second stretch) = 0.6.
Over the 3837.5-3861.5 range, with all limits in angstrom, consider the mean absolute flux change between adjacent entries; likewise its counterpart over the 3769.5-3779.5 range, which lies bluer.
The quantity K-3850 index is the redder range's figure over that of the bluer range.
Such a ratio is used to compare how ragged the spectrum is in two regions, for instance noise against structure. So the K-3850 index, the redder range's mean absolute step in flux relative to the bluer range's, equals 0.77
